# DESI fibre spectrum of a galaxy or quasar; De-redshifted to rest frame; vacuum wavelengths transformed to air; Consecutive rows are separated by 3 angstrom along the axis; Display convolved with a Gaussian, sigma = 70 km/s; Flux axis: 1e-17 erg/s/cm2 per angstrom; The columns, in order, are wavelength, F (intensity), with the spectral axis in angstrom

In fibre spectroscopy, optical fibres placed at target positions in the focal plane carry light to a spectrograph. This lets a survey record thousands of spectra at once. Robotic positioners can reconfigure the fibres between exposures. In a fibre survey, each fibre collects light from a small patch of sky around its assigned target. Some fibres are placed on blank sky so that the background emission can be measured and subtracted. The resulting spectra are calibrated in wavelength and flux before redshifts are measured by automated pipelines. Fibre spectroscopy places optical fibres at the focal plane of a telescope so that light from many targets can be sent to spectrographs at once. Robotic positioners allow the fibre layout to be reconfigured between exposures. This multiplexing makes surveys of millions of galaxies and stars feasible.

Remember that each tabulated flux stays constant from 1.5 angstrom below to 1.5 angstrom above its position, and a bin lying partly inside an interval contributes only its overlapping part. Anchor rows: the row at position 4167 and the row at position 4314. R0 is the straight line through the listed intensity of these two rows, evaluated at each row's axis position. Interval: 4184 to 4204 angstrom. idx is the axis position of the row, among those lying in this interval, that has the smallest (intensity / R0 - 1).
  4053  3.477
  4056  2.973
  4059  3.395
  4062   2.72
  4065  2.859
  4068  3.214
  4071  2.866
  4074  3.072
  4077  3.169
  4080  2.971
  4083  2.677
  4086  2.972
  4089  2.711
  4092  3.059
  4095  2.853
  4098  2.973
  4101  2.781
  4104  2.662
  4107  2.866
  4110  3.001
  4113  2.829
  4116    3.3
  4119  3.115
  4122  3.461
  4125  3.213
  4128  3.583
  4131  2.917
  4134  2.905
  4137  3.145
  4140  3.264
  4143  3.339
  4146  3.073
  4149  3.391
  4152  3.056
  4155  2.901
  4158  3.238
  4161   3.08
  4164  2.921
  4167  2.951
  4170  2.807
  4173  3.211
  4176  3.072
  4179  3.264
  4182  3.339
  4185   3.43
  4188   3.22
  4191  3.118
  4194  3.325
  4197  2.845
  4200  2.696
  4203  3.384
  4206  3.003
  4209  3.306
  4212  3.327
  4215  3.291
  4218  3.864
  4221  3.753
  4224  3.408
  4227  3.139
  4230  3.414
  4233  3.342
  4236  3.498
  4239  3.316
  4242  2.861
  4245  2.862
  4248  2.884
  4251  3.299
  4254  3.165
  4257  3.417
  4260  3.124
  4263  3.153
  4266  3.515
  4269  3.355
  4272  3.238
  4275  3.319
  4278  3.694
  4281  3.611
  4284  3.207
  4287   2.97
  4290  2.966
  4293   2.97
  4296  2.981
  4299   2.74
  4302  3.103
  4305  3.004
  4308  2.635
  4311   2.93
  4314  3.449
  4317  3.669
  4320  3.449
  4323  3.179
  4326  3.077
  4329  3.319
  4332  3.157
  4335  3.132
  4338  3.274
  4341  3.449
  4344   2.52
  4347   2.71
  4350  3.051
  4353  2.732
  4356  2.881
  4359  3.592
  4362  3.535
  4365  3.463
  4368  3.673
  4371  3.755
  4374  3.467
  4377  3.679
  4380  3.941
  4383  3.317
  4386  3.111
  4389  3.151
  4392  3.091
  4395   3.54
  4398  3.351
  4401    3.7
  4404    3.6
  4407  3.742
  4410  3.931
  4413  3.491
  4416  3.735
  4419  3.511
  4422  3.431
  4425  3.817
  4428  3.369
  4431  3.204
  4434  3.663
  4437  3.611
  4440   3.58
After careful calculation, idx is 4200 angstrom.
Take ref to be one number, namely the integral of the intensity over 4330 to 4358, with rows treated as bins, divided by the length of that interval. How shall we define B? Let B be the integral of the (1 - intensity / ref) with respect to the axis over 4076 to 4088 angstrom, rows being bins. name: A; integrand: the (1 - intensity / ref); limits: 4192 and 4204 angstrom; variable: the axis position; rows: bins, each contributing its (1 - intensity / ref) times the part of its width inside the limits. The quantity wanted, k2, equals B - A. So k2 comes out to 0.5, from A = -0.2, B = 0.3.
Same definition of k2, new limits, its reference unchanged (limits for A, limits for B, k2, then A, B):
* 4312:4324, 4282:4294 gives 1.5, -1.7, -0.2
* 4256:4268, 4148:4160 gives 0.7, -1.2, -0.5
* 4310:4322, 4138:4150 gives 0.5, -1.5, -1.0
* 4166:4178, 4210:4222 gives -2.1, -0.1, -2.1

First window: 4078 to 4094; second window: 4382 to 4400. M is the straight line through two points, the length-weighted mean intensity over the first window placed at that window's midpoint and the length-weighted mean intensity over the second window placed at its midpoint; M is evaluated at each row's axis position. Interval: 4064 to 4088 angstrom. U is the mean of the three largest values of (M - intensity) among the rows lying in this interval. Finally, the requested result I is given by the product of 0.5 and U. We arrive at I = 0.03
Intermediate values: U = 0.07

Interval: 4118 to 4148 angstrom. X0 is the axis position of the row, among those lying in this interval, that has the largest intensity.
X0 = 4128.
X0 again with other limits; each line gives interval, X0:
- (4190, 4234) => 4218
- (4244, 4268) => 4266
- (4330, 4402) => 4380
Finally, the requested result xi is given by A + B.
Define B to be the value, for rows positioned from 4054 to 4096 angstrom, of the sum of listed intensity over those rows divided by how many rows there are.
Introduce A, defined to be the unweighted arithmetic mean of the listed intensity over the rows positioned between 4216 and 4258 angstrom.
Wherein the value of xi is 6.3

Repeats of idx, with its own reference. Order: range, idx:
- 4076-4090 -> 4083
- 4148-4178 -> 4170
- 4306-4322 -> 4308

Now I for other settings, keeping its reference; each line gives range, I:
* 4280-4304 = 0.13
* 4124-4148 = -0.01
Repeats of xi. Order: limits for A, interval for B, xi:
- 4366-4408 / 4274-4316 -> 6.6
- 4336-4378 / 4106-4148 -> 6.4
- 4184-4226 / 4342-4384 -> 6.6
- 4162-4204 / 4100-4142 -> 6.2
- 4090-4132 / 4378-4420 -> 6.6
